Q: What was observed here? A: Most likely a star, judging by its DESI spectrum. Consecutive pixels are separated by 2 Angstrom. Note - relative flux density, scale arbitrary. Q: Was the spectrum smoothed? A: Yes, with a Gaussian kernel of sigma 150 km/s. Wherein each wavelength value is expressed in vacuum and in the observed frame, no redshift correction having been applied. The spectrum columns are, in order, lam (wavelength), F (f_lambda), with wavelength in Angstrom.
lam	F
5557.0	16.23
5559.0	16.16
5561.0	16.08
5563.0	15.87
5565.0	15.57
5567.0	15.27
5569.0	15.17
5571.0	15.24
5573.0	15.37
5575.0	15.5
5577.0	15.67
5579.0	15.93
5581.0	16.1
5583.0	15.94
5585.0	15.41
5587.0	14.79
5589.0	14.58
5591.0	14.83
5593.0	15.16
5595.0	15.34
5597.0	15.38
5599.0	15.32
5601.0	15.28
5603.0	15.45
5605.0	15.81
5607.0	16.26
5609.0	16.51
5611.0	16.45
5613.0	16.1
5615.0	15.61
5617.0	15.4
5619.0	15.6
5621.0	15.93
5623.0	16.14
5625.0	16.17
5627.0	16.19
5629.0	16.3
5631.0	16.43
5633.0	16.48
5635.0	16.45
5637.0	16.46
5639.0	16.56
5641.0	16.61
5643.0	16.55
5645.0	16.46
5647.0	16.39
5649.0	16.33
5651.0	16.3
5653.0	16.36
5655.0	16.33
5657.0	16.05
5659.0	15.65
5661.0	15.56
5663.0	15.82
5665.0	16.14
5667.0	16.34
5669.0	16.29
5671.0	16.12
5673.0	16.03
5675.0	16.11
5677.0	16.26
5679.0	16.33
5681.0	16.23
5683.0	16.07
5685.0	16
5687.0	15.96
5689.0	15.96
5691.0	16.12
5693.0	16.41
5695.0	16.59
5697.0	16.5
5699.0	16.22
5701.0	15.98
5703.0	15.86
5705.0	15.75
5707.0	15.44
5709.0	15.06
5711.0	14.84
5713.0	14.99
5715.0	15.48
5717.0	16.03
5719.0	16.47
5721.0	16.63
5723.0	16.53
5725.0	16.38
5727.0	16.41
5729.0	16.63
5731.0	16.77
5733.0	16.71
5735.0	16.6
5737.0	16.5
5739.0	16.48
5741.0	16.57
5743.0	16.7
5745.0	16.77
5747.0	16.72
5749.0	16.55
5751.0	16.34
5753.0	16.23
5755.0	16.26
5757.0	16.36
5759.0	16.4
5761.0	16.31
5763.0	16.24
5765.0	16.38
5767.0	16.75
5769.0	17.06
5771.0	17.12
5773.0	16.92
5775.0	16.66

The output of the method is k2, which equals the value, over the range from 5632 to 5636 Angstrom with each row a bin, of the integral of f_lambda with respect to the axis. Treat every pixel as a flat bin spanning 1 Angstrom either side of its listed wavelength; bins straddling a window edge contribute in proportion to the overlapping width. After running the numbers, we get 65.9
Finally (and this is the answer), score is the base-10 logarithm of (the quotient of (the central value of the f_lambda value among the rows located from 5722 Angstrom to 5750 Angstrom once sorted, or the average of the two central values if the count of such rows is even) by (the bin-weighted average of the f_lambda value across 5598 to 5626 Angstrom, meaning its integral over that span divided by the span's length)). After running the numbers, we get 0.019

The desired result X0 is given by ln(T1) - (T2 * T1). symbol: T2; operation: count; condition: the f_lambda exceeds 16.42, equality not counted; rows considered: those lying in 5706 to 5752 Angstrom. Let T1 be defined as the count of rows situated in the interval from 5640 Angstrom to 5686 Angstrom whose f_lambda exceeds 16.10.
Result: -221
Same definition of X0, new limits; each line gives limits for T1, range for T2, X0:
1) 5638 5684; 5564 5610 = -14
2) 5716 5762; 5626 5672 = -173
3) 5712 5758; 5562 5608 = 3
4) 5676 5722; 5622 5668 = -78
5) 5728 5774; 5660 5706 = -43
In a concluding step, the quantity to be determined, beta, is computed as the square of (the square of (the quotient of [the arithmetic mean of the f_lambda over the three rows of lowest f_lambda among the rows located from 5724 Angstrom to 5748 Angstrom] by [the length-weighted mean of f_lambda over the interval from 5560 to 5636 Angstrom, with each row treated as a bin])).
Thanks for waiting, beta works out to 1.19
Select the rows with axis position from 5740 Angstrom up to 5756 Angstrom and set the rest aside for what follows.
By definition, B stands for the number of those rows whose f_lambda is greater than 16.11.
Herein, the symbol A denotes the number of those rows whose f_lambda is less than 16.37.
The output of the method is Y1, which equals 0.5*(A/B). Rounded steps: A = 3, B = 8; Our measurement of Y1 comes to 0.19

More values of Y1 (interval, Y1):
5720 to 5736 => 0.00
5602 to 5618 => 1.00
